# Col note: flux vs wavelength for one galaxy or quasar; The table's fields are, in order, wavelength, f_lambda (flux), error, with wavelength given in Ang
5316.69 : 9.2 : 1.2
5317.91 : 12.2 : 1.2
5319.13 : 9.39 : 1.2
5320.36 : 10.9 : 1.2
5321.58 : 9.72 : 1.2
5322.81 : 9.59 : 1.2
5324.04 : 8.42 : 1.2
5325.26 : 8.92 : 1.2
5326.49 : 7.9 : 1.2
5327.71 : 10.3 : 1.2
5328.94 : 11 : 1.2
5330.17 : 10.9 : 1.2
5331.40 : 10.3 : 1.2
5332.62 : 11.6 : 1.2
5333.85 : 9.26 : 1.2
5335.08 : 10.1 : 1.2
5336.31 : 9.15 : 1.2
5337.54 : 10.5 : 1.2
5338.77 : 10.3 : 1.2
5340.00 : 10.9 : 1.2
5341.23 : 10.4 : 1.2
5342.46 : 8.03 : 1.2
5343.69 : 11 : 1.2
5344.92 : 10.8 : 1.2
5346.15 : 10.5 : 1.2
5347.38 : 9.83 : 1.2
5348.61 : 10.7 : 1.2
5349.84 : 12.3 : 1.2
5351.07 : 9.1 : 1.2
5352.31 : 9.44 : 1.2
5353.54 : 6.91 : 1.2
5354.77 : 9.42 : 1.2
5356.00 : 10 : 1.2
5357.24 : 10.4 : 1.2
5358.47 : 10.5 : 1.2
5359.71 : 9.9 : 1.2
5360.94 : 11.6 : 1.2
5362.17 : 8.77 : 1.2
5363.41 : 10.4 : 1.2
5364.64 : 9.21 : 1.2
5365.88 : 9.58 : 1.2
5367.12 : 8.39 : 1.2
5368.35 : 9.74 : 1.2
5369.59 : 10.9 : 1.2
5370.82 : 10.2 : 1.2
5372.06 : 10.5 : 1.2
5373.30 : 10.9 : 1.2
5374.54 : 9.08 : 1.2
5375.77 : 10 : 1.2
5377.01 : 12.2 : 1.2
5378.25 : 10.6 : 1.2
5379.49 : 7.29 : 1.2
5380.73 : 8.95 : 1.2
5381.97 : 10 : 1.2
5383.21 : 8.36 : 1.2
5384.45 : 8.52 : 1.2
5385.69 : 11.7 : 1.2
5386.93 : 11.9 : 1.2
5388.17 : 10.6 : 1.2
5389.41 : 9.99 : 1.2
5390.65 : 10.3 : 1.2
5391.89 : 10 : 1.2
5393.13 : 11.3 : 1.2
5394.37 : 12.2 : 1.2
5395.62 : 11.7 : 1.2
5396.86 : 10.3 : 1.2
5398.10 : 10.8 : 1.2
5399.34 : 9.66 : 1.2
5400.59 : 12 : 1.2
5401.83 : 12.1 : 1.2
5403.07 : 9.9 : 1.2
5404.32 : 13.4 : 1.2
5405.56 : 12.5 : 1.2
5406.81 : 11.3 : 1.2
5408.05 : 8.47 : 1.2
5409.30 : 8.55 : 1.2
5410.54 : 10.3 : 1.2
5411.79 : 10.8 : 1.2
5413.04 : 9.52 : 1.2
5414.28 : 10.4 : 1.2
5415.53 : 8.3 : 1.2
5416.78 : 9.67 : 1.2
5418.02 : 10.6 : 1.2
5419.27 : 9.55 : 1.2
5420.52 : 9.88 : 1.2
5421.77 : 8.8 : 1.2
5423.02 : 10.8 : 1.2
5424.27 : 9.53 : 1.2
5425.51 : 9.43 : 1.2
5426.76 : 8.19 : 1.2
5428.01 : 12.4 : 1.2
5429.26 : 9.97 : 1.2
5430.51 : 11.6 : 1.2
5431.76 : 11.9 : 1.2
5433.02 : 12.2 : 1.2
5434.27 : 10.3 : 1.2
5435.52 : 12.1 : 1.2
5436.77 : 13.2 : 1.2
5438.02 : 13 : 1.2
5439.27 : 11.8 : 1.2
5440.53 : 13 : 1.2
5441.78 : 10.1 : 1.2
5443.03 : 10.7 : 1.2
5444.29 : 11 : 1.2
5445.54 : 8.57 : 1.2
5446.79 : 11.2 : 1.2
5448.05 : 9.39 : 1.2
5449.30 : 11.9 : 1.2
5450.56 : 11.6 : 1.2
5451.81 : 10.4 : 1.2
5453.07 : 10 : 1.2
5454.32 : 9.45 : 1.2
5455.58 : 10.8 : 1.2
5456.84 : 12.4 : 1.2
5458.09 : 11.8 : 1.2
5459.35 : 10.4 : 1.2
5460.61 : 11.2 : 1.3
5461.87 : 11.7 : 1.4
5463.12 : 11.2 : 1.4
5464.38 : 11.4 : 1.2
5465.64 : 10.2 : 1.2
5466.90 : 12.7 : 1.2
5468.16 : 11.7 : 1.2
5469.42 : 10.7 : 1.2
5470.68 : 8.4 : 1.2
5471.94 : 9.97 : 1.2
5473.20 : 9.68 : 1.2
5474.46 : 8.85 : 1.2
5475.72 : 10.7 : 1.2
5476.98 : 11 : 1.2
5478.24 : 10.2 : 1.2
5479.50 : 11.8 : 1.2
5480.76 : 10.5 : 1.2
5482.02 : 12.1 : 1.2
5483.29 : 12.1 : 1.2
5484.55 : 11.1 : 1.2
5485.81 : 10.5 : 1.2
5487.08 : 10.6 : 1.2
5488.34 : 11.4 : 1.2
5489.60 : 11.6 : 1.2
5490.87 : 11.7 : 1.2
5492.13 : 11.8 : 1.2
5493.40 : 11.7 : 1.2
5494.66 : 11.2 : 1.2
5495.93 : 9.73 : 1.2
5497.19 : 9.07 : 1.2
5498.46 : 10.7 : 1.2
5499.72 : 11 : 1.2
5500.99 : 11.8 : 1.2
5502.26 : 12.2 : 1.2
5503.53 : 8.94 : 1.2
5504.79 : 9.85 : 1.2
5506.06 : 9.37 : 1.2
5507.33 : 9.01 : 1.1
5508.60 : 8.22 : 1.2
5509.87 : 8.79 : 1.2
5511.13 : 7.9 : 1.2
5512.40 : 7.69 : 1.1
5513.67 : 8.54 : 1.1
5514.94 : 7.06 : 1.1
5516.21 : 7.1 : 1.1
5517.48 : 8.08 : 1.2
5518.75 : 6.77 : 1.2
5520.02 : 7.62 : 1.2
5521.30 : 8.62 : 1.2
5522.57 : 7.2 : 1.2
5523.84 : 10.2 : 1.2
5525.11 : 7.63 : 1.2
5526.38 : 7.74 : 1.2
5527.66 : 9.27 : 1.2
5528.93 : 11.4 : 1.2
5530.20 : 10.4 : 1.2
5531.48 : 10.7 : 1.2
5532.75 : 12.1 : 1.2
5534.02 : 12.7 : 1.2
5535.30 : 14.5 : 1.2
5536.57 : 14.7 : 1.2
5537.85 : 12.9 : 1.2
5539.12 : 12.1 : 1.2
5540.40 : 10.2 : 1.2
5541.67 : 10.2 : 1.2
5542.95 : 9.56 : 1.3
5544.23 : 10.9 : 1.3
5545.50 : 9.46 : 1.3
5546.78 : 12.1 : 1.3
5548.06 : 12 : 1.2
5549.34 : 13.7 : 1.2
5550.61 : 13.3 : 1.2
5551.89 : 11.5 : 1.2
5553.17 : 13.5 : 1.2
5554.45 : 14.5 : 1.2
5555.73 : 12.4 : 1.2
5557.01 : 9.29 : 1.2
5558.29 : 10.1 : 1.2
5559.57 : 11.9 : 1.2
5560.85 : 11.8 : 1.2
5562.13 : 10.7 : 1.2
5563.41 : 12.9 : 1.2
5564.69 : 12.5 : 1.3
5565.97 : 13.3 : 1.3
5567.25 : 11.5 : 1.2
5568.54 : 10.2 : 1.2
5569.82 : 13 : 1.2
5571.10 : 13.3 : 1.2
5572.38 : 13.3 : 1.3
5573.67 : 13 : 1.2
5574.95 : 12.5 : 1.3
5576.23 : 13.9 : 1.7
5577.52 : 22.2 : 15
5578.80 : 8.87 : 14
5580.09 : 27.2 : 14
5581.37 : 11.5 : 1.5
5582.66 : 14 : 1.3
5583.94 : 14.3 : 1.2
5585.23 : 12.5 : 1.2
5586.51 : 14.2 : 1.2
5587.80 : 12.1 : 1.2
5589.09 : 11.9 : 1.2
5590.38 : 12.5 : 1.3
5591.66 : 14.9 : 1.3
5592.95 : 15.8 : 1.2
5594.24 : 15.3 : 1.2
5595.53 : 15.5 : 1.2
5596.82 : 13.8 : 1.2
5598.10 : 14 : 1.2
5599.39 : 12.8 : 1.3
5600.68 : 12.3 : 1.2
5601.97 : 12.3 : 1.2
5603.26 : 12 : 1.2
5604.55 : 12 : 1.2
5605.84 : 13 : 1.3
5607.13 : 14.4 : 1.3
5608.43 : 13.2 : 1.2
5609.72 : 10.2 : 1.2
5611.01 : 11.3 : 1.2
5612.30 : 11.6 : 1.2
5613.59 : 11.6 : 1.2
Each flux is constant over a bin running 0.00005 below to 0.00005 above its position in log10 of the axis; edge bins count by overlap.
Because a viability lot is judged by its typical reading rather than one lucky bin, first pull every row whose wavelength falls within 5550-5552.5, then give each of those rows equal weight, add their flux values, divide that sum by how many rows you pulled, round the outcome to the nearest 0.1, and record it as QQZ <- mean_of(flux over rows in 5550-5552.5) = 12.4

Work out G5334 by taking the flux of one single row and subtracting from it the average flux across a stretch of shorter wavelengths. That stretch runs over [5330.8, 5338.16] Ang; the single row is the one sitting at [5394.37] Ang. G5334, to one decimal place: 2.0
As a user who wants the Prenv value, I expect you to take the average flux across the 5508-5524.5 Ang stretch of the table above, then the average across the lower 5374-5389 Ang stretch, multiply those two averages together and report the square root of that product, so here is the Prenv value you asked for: 8.9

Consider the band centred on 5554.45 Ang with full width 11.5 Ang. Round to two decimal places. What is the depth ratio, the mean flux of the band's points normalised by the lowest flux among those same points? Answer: 1.32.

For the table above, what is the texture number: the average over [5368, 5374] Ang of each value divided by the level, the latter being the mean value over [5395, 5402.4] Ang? 0.94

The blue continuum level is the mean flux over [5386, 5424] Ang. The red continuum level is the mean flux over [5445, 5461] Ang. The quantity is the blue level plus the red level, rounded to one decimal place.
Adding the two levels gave 21.2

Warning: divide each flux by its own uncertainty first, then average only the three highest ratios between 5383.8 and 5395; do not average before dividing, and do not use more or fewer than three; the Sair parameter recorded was 10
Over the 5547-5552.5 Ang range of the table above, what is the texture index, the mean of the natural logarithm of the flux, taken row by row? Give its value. 2.53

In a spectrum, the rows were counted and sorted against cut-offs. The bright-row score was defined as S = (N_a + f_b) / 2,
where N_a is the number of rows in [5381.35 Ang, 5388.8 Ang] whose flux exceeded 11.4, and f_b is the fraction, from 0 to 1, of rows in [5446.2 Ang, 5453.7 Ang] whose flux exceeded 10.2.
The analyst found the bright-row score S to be 1.3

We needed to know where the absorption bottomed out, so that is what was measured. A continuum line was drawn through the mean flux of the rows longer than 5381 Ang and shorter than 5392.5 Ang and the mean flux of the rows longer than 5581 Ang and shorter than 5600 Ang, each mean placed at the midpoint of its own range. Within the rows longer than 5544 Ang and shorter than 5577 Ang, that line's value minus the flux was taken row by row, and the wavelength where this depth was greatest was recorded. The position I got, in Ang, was 5557.01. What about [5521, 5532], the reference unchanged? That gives 5522.57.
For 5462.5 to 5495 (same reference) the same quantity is 5470.68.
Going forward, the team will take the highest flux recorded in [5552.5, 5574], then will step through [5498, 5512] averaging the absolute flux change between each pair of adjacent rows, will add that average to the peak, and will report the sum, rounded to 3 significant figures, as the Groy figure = 15.4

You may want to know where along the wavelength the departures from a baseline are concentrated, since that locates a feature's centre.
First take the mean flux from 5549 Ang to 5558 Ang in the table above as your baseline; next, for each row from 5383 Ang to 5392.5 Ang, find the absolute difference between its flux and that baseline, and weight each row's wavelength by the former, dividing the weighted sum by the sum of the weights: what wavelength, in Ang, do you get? 5387.1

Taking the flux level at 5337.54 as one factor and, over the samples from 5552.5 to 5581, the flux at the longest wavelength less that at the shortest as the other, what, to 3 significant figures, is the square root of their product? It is 12.0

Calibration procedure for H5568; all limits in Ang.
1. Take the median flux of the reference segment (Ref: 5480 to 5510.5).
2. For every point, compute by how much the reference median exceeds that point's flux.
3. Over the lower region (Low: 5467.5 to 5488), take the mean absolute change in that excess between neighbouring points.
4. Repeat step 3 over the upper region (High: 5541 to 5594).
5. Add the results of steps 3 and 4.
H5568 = 3.6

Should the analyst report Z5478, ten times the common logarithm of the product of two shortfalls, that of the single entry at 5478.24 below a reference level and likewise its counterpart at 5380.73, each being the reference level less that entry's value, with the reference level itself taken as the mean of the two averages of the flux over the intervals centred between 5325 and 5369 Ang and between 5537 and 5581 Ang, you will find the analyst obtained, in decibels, 4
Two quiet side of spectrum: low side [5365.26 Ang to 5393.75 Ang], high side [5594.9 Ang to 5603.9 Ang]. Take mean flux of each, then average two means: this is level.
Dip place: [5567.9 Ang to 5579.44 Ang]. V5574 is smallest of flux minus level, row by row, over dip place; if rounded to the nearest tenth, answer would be -2.8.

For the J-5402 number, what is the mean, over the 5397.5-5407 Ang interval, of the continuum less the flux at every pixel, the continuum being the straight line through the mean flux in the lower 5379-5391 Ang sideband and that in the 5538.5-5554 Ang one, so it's -1.5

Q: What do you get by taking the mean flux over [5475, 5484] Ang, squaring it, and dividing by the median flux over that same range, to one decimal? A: 11.4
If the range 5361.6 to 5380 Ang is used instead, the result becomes 9.7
